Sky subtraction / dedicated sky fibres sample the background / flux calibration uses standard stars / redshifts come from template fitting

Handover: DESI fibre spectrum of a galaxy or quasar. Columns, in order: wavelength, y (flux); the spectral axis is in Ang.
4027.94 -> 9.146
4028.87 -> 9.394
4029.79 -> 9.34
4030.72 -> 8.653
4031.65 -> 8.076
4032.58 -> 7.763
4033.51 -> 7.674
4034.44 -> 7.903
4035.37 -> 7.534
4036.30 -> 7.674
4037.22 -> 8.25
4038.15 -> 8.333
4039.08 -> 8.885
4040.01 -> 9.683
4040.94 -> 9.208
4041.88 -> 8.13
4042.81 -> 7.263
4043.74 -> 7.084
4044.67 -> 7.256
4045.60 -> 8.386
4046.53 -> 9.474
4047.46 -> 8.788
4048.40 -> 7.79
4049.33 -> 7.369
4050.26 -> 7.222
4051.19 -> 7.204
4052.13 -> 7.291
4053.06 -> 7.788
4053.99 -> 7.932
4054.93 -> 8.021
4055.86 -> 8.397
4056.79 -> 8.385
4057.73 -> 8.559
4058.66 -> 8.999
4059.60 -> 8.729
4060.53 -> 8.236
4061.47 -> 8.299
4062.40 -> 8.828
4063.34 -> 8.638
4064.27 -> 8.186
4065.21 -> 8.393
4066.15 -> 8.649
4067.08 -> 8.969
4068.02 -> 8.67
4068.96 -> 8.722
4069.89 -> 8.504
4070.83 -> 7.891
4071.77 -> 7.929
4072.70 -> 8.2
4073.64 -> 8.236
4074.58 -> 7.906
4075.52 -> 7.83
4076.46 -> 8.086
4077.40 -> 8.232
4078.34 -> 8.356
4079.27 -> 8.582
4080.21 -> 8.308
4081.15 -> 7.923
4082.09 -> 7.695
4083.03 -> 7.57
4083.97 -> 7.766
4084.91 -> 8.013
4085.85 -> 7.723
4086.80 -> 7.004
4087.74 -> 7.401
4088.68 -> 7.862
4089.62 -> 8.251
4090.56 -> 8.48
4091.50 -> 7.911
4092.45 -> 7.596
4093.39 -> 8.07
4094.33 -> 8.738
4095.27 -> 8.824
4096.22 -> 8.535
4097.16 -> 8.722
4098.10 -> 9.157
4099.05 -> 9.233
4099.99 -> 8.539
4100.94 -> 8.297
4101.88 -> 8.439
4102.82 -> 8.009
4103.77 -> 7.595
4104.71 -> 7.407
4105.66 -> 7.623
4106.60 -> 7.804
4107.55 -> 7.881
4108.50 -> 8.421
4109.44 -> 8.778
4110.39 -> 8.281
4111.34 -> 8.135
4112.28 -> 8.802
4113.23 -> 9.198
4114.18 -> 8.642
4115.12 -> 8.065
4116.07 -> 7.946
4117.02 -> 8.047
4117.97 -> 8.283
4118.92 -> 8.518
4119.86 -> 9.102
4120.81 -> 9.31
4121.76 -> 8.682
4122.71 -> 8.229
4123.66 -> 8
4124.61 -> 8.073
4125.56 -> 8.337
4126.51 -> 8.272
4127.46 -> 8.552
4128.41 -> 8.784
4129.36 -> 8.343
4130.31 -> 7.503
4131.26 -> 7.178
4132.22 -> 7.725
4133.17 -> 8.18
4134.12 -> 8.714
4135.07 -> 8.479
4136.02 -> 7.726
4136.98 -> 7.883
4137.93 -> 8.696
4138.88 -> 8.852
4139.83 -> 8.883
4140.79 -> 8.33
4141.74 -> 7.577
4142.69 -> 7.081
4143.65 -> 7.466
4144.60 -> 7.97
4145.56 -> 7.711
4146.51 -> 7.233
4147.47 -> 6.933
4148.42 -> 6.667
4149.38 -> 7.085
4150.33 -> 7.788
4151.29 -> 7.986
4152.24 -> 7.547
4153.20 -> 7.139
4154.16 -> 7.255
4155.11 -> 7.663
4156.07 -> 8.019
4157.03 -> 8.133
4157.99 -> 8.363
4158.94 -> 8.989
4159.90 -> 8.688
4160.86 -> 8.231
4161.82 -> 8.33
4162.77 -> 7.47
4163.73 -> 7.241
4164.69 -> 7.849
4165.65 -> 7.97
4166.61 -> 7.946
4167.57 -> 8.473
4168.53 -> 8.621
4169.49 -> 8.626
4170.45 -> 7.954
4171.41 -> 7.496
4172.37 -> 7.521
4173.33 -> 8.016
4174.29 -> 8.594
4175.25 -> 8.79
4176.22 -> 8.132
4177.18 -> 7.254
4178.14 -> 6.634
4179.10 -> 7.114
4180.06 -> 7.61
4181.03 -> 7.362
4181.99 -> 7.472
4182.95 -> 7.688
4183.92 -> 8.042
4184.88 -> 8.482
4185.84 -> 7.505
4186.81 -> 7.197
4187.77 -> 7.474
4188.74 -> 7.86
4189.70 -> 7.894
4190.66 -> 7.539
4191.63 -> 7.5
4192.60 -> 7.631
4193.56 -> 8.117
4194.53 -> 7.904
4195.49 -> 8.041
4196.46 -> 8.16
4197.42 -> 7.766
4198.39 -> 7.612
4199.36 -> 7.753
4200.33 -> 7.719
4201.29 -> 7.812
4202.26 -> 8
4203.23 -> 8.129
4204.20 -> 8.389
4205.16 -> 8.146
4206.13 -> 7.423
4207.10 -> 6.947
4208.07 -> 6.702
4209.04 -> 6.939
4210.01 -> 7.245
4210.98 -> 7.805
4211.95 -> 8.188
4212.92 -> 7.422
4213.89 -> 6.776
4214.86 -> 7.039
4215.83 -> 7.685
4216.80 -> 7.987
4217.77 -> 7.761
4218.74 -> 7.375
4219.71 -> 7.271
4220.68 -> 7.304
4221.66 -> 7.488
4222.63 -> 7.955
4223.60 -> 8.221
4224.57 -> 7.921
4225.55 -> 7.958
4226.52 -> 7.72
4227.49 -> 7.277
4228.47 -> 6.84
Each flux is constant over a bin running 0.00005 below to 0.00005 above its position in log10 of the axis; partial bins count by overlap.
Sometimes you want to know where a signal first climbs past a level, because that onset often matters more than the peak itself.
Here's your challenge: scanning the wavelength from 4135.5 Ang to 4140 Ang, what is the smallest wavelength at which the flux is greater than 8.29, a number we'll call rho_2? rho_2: 4137.93 Ang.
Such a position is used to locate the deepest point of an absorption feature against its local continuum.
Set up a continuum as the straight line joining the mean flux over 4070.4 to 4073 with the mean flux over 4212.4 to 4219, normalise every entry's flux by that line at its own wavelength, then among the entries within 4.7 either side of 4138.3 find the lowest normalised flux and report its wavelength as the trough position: 4142.69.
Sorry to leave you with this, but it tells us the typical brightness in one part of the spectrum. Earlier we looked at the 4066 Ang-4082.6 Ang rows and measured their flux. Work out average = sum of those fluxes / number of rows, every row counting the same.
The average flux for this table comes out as 8.3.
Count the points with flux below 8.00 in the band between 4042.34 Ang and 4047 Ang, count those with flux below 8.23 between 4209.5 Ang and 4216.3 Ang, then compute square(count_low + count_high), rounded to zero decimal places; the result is 100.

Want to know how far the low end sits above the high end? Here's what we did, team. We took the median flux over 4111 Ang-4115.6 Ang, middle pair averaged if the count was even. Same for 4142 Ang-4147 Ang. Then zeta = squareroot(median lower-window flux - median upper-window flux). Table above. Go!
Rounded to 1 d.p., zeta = 1.1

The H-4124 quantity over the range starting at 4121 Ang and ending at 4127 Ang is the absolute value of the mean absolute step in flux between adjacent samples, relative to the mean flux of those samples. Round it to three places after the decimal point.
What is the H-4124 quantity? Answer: 0.026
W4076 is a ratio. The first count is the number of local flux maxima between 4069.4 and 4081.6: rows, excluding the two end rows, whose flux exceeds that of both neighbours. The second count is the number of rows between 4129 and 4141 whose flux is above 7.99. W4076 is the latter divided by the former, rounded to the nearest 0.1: 4.0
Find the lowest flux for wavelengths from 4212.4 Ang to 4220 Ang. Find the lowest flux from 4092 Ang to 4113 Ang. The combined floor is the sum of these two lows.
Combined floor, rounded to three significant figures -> 14.2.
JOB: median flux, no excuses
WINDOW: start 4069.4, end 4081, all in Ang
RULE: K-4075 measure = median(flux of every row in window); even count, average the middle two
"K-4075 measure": 8.22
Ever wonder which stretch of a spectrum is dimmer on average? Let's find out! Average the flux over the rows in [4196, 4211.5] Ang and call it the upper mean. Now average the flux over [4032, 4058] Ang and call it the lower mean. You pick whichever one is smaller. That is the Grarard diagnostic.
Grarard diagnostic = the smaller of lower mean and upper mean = 7.66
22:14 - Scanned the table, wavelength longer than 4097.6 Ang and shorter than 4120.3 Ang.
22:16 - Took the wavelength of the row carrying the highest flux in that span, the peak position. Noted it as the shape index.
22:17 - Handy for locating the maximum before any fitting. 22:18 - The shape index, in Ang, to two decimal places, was 4099.05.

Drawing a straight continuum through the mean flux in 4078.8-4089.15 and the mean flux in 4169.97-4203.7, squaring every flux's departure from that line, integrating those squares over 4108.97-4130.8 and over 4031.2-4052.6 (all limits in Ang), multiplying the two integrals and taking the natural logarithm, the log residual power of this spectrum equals 5.1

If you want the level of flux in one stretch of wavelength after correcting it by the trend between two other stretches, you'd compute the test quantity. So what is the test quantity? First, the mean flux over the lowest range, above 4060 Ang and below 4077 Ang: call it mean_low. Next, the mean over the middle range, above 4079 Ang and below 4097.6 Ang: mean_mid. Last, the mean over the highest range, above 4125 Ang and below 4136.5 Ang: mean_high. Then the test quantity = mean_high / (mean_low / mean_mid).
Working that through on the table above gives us 7.9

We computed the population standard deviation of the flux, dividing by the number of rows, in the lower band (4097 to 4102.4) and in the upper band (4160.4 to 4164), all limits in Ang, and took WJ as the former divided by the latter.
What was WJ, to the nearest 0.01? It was 0.75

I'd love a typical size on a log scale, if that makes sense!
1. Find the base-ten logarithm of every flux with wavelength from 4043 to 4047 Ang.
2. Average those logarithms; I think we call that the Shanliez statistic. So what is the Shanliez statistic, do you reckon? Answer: 0.90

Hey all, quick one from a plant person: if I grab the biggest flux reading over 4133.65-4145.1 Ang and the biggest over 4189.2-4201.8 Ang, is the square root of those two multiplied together 8.5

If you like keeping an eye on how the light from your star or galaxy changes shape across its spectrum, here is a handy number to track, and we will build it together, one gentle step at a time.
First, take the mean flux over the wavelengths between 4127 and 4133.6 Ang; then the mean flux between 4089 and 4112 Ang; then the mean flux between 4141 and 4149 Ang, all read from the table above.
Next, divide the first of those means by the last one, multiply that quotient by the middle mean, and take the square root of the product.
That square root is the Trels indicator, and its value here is 3.01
